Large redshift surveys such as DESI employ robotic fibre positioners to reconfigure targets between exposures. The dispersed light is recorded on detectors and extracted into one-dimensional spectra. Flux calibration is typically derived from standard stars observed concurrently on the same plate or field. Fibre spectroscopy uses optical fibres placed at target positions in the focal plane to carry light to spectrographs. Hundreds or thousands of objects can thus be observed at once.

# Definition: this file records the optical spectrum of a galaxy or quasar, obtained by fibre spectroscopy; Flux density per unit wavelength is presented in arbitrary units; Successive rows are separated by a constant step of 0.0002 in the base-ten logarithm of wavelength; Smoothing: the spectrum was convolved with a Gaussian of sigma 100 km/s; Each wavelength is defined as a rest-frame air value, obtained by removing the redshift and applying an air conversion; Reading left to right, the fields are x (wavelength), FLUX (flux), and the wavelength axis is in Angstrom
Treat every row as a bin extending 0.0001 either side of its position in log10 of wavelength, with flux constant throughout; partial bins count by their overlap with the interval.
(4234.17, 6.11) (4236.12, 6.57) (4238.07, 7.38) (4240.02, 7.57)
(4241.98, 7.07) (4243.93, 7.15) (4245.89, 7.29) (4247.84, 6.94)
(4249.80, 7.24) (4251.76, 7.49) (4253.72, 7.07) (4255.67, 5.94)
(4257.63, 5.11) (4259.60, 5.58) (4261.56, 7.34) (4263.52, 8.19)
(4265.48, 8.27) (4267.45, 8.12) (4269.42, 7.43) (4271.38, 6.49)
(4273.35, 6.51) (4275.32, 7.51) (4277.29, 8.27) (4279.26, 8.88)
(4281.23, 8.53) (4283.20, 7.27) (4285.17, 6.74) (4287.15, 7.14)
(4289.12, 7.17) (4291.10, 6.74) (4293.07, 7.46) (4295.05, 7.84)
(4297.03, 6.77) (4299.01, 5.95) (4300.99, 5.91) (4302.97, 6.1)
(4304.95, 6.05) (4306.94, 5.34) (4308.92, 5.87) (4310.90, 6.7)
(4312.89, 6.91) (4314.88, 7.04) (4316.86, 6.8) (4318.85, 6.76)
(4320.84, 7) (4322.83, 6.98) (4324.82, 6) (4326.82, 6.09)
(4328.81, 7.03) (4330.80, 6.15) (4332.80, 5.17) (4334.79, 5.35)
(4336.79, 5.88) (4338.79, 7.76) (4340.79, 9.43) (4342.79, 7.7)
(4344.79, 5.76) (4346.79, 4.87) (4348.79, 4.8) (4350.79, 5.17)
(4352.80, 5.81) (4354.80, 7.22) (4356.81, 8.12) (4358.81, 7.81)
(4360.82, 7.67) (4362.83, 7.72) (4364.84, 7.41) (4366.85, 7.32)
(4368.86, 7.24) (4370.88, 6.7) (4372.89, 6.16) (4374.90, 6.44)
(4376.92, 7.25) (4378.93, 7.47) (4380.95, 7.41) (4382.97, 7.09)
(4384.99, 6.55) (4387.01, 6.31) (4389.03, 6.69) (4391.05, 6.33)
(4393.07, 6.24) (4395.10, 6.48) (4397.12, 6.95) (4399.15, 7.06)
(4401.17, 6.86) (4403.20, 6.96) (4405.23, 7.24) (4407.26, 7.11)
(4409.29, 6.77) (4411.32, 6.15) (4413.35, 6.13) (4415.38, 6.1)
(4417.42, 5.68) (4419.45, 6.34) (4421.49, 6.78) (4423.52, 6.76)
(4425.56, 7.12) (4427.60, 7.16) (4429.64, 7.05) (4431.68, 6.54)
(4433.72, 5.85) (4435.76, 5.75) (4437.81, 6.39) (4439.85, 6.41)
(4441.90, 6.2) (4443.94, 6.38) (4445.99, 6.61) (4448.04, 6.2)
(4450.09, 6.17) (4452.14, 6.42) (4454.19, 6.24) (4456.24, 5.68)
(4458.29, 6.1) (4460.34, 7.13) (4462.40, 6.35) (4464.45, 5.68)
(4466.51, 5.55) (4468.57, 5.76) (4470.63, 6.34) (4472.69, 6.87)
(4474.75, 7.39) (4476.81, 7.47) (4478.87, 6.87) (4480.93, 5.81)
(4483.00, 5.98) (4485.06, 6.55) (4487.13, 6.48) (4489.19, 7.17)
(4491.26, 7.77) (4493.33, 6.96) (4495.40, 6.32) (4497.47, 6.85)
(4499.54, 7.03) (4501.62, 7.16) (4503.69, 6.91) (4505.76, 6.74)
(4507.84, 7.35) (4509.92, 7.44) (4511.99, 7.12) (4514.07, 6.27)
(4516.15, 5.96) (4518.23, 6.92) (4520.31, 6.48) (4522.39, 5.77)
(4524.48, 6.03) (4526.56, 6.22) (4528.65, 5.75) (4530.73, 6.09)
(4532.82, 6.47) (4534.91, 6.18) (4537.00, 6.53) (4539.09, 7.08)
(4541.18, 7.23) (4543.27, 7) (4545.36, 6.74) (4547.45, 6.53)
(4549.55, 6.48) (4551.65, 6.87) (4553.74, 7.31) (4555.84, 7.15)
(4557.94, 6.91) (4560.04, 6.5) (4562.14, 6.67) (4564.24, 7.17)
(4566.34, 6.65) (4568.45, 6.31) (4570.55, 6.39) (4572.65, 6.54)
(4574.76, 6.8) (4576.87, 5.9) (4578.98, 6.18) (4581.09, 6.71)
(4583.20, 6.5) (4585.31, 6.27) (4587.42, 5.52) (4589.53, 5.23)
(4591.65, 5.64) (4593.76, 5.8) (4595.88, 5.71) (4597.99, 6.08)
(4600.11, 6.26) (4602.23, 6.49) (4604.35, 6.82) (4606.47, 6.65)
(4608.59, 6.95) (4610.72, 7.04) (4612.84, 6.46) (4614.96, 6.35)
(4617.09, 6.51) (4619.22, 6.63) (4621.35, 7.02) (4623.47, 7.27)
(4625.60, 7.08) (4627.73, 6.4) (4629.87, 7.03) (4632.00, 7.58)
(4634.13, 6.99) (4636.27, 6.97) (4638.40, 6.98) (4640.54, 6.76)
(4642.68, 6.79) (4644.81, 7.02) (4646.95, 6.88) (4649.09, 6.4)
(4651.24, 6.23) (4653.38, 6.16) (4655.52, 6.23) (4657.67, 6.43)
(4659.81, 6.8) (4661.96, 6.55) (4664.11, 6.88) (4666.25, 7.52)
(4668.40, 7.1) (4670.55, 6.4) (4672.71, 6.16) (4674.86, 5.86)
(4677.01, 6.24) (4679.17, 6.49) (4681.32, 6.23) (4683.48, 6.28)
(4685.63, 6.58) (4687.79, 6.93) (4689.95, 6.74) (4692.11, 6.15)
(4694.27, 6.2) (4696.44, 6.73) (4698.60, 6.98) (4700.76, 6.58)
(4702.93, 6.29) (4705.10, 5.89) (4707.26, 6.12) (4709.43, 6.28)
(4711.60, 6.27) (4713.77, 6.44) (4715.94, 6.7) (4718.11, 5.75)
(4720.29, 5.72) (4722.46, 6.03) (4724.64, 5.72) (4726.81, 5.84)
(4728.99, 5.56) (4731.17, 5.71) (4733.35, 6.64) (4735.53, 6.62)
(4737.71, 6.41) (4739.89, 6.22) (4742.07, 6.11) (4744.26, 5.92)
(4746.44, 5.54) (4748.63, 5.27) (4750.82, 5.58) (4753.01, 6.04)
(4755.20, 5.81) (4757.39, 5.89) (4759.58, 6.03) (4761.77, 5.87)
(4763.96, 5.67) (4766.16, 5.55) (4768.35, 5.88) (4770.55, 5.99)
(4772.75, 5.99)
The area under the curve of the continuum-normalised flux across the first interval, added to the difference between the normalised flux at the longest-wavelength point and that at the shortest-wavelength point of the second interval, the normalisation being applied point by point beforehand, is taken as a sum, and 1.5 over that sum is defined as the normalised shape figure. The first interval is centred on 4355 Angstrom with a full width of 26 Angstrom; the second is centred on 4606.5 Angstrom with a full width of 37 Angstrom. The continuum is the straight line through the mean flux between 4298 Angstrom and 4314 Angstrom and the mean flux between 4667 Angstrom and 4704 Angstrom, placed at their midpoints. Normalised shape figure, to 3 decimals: 0.052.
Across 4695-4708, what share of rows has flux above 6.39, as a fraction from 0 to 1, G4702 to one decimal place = 0.5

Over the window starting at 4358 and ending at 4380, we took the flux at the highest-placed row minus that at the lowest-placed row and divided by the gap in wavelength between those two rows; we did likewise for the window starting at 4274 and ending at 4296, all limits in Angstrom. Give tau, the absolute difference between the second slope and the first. 0.034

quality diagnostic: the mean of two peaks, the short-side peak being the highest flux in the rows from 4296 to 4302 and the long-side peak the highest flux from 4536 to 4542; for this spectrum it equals 7.00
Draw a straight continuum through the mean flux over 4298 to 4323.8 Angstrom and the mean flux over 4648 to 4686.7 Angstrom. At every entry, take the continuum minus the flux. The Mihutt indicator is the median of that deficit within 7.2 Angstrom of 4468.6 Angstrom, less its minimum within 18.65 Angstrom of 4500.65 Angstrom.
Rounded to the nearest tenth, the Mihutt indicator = 1.4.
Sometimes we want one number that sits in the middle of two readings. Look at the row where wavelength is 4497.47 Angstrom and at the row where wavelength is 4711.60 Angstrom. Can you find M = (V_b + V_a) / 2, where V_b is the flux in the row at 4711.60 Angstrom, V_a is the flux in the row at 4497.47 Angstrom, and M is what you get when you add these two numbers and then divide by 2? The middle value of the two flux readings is 6.6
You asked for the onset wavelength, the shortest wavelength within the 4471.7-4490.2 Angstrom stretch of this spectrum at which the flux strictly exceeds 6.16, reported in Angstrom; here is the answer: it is 4472.69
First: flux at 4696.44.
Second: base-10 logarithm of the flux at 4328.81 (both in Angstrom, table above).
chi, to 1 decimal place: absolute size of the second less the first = 5.9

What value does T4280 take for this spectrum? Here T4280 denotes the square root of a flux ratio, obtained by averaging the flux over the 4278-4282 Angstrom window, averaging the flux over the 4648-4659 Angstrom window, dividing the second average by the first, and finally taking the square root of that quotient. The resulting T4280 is 0.85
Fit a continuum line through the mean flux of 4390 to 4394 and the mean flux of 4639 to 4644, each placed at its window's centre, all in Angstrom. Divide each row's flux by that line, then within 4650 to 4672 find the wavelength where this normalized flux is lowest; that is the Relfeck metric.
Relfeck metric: 4653.38 Angstrom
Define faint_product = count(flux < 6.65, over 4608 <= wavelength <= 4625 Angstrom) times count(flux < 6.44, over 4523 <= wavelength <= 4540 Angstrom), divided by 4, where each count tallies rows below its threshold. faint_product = 5.0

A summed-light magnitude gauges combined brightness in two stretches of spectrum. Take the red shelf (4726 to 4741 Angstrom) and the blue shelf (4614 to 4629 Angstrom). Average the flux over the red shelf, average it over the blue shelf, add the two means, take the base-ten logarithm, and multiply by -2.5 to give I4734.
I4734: -2.78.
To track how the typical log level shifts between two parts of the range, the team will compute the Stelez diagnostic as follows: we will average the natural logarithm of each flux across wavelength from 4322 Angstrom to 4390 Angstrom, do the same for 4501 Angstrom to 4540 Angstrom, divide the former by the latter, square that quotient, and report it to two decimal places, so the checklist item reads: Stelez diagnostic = 1.02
